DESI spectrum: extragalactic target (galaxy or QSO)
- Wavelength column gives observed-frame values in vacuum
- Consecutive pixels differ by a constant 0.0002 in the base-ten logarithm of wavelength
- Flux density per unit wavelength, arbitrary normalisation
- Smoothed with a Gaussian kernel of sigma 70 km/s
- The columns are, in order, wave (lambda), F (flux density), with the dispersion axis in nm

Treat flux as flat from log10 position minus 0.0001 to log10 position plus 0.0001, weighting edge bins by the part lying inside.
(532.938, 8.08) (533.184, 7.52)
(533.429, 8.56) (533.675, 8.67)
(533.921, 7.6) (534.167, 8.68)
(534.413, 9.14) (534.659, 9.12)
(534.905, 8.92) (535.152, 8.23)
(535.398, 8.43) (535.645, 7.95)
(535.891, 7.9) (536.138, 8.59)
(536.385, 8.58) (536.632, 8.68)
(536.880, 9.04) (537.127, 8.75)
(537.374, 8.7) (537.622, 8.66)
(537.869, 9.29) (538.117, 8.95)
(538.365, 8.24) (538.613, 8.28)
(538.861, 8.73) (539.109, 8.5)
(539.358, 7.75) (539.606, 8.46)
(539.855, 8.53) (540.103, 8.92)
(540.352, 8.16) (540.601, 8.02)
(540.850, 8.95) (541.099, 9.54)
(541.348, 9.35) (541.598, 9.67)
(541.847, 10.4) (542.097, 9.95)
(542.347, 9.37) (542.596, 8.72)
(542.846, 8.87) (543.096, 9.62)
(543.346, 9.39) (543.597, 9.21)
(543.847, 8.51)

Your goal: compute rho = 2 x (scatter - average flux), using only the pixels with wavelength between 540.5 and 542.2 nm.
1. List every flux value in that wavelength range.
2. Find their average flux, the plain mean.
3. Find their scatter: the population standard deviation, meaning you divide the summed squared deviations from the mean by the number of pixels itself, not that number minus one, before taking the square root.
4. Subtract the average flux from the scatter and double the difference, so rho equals -17.4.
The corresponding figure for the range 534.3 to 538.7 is -16.5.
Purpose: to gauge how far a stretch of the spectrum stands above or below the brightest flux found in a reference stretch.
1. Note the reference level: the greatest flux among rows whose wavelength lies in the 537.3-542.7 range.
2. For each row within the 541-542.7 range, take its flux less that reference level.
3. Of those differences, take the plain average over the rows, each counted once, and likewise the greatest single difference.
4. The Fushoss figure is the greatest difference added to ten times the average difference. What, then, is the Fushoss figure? -8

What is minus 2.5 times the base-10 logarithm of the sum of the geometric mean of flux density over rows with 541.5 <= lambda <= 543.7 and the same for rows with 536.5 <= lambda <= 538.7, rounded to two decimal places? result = -3.15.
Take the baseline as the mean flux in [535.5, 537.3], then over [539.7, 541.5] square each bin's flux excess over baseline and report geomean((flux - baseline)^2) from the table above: 0.13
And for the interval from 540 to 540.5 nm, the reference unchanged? 0.14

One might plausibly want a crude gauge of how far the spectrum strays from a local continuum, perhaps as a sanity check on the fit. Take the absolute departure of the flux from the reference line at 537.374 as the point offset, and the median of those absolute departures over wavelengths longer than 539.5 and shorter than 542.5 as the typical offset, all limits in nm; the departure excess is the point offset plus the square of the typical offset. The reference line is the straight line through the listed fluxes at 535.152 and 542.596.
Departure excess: 0.71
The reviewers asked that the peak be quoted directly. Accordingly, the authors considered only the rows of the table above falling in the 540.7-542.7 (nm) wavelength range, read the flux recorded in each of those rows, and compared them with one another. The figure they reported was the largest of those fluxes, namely 10.4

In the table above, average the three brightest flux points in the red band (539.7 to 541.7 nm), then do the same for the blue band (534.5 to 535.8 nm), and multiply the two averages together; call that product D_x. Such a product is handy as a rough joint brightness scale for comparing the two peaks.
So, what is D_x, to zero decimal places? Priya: 84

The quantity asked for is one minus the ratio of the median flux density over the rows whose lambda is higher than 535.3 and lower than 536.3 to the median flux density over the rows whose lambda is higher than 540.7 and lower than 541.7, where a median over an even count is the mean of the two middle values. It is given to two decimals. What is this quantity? 0.13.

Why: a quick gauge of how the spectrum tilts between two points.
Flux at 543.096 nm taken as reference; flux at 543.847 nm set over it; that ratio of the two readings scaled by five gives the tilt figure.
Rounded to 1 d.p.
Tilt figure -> 4.4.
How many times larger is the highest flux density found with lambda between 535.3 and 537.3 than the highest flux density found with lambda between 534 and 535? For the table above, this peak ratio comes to 0.99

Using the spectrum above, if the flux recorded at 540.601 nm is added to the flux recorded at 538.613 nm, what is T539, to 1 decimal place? 16.3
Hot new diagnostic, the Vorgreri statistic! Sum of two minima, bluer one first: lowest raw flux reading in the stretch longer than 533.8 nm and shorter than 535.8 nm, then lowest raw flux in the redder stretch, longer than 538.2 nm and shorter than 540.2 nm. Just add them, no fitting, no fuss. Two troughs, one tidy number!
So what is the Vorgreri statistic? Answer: 15.35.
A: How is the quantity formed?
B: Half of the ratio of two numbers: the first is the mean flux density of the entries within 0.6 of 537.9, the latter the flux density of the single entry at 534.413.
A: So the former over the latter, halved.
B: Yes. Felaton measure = 0.48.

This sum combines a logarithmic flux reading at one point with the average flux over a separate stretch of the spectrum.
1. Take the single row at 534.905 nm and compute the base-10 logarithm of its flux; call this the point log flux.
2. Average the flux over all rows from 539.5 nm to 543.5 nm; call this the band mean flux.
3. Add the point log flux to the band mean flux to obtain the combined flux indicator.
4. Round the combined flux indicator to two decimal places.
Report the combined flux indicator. 10.07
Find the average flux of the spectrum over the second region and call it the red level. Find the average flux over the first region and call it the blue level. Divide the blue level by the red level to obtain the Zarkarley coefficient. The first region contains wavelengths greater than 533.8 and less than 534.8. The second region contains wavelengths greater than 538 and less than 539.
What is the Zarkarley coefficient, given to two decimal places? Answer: 1.01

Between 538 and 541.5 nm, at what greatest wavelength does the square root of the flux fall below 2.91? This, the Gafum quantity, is 540.601 nm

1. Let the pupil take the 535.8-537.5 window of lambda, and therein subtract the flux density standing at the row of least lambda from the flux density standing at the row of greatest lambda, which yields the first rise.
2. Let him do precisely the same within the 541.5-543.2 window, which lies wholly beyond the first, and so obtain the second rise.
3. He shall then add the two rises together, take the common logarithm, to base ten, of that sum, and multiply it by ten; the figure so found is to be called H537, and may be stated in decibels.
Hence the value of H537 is -1.2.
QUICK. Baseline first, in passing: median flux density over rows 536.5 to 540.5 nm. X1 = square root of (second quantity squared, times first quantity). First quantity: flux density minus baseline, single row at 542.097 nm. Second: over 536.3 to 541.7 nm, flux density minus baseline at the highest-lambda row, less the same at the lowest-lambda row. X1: 1.2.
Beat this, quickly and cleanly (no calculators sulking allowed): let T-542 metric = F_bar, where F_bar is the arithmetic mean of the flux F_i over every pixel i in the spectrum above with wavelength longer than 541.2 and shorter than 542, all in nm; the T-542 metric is 9.8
